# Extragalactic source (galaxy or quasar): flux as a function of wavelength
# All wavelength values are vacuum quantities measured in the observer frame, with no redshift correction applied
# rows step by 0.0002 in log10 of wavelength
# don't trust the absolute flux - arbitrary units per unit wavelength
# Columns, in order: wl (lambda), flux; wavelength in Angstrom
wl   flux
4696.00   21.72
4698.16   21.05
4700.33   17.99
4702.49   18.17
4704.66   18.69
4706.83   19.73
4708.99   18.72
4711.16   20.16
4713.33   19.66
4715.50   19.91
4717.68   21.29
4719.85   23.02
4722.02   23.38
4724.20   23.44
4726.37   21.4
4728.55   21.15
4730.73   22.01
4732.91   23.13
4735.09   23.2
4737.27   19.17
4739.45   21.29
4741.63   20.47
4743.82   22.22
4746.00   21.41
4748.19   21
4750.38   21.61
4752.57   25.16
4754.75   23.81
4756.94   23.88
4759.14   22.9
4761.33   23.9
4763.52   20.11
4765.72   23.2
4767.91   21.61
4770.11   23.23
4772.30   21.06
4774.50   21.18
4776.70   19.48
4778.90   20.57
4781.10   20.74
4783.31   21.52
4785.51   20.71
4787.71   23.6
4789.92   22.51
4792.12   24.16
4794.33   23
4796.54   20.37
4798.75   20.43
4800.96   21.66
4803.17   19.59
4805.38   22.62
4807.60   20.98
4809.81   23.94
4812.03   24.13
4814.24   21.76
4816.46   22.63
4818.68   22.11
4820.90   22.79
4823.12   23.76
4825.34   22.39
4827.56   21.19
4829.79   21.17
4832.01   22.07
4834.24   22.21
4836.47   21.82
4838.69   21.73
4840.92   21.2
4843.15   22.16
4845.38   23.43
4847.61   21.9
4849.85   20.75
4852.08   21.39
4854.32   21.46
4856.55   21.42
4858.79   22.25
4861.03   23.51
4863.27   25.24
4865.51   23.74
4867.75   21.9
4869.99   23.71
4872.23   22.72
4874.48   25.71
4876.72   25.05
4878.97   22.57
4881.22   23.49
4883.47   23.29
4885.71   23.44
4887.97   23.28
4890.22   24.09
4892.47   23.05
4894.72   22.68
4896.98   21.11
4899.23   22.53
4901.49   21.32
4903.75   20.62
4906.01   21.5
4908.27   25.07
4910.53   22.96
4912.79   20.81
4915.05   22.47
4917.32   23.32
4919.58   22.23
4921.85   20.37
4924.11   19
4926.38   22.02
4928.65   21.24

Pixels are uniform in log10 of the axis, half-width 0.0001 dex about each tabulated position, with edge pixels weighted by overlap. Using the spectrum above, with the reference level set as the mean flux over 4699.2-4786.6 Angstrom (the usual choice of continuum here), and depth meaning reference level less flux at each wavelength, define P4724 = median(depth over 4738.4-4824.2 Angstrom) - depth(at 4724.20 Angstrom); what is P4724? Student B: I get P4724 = 1.7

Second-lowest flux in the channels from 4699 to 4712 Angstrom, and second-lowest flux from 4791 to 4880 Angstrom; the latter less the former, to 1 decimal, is 2.2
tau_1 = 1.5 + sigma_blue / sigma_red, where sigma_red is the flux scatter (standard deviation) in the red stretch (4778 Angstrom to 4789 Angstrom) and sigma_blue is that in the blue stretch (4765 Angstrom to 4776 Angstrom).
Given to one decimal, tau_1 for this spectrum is 2.3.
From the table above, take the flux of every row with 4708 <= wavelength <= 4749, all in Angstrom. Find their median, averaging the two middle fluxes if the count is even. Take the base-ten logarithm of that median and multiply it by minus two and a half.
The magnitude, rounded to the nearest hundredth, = -3.32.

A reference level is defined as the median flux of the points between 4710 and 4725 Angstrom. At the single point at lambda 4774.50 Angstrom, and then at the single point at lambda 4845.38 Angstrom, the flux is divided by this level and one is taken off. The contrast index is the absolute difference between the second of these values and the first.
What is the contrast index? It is 0.11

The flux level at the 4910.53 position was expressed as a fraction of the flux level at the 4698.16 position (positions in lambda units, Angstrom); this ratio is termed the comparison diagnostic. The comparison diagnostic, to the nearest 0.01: 1.09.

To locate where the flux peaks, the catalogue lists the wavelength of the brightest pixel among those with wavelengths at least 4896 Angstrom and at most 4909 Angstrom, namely 4908.27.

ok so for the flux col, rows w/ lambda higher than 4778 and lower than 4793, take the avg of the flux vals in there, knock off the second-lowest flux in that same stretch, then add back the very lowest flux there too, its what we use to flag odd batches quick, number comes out 21.8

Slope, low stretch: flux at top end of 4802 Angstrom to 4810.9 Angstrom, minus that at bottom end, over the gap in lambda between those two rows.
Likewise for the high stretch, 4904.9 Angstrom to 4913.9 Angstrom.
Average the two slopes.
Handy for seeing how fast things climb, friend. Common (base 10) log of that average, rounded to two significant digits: -0.56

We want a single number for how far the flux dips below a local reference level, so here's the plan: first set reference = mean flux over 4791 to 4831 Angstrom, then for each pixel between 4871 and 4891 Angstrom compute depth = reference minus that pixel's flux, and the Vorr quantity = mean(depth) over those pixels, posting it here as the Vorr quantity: -1.6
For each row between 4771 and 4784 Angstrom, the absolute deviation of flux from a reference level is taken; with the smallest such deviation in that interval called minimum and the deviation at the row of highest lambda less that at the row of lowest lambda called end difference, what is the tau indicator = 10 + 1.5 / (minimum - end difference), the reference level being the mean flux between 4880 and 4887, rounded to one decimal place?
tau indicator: 10.6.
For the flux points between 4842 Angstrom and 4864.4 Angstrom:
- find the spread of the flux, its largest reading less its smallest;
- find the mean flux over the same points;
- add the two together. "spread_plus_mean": 26.8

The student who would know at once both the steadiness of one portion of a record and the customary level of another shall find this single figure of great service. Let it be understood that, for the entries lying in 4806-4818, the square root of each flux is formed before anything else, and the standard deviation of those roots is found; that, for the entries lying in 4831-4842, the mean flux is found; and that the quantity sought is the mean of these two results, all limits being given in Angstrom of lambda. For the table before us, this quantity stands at 11.0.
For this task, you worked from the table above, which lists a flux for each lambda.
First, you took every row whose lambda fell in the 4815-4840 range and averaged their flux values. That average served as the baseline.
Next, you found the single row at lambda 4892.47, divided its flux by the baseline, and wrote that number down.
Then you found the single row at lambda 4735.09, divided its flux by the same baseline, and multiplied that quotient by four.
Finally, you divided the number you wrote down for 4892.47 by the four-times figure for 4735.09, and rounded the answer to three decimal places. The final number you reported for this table 0.248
